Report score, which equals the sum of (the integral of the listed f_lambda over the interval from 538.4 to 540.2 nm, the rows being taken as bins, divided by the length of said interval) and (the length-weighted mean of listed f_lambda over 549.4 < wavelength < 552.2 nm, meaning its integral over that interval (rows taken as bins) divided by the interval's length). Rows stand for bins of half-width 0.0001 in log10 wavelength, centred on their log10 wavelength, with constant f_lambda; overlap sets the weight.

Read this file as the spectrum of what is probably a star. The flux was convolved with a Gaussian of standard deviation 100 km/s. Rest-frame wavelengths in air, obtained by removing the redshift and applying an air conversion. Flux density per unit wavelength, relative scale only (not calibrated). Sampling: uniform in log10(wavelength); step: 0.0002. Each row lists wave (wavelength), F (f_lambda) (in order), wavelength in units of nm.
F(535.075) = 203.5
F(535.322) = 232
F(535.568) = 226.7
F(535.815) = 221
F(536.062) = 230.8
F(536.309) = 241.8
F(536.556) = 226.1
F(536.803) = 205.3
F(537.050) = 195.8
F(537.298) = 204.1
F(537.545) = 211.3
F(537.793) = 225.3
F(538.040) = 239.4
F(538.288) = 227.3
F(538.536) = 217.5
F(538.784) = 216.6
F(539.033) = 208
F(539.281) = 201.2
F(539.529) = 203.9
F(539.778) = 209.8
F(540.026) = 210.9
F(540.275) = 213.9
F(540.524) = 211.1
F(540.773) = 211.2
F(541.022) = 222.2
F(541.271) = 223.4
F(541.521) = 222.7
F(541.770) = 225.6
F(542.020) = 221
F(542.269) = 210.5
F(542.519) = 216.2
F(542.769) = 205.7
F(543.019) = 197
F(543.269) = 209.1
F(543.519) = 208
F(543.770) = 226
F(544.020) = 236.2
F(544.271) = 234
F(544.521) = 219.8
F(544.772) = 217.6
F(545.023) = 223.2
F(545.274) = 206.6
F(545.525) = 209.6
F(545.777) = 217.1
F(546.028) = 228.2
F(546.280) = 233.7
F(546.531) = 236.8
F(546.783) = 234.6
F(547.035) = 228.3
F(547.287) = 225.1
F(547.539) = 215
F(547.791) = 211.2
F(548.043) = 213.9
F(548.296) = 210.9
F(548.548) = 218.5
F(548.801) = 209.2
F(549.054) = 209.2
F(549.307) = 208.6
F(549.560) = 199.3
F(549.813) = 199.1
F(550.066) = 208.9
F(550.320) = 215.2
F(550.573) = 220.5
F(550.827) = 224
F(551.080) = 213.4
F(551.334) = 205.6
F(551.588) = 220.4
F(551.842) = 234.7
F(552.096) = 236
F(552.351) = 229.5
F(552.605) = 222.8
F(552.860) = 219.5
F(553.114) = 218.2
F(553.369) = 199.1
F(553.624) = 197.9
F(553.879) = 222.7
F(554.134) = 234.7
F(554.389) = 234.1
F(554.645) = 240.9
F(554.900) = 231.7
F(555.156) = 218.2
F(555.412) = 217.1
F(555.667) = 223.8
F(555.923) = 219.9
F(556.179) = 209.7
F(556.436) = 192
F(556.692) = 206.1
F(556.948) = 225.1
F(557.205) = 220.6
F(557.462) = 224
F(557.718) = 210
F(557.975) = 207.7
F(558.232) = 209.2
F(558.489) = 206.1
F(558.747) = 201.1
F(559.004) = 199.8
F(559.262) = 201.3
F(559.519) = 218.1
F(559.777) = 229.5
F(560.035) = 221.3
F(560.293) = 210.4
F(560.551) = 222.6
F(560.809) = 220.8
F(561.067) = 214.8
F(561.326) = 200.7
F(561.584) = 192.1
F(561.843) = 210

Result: 426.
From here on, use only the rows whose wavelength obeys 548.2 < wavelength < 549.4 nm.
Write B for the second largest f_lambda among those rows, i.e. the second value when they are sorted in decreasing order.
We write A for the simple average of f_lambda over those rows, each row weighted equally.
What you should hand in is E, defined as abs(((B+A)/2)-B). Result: 0.2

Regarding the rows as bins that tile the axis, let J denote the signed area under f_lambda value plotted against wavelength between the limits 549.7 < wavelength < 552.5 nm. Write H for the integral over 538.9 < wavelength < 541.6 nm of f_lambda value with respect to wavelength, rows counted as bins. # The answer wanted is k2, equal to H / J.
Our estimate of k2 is 0.94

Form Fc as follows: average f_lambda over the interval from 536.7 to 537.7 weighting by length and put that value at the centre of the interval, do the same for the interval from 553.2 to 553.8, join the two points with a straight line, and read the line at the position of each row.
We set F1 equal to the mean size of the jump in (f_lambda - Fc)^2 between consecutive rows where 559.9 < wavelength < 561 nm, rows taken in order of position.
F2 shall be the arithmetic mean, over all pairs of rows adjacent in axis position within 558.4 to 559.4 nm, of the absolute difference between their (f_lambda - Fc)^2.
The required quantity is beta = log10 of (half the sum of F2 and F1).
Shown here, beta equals 2.1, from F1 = 267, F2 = 10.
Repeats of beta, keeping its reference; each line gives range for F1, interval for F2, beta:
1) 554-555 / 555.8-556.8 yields 2.4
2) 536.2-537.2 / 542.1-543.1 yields 2.5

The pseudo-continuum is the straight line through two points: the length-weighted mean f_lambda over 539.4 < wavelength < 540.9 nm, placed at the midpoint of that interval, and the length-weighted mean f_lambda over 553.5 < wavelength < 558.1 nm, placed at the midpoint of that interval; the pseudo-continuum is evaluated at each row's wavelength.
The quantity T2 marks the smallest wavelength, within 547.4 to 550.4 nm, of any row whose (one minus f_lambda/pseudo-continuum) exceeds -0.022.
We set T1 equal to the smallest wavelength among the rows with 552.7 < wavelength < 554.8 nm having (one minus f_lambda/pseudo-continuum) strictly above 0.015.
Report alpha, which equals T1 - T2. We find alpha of 5.83 nm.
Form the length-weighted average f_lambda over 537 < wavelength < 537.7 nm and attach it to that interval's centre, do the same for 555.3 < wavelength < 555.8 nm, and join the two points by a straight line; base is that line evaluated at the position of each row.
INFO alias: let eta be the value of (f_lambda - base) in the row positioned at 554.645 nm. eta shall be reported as 21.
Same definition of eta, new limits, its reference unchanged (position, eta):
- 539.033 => 1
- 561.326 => -25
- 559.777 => 5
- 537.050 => -9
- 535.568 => 23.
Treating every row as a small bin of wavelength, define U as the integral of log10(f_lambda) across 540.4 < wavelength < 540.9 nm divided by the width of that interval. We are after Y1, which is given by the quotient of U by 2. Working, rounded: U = 2.325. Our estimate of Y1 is 1.16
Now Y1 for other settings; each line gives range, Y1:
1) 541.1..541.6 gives 1.17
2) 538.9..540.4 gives 1.16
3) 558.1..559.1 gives 1.15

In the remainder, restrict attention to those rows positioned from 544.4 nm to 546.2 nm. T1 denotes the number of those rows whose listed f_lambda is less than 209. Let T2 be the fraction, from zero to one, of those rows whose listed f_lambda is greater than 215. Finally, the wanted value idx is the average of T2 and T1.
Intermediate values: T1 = 1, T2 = 0.71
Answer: 0.9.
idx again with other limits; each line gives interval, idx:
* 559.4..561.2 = 0.4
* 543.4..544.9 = 0.9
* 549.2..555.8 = 3.8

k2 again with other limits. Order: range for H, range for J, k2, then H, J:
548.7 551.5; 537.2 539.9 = 1.01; 589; 581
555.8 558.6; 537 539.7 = 1.03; 593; 578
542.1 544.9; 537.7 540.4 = 1.04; 606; 582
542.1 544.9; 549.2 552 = 1.01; 606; 599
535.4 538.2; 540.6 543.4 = 1.03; 619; 602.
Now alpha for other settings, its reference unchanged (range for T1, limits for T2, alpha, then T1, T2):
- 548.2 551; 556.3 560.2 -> -8.14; 548.296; 556.436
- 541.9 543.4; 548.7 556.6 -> -6.03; 542.769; 548.801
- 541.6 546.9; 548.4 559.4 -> -5.78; 542.769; 548.548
